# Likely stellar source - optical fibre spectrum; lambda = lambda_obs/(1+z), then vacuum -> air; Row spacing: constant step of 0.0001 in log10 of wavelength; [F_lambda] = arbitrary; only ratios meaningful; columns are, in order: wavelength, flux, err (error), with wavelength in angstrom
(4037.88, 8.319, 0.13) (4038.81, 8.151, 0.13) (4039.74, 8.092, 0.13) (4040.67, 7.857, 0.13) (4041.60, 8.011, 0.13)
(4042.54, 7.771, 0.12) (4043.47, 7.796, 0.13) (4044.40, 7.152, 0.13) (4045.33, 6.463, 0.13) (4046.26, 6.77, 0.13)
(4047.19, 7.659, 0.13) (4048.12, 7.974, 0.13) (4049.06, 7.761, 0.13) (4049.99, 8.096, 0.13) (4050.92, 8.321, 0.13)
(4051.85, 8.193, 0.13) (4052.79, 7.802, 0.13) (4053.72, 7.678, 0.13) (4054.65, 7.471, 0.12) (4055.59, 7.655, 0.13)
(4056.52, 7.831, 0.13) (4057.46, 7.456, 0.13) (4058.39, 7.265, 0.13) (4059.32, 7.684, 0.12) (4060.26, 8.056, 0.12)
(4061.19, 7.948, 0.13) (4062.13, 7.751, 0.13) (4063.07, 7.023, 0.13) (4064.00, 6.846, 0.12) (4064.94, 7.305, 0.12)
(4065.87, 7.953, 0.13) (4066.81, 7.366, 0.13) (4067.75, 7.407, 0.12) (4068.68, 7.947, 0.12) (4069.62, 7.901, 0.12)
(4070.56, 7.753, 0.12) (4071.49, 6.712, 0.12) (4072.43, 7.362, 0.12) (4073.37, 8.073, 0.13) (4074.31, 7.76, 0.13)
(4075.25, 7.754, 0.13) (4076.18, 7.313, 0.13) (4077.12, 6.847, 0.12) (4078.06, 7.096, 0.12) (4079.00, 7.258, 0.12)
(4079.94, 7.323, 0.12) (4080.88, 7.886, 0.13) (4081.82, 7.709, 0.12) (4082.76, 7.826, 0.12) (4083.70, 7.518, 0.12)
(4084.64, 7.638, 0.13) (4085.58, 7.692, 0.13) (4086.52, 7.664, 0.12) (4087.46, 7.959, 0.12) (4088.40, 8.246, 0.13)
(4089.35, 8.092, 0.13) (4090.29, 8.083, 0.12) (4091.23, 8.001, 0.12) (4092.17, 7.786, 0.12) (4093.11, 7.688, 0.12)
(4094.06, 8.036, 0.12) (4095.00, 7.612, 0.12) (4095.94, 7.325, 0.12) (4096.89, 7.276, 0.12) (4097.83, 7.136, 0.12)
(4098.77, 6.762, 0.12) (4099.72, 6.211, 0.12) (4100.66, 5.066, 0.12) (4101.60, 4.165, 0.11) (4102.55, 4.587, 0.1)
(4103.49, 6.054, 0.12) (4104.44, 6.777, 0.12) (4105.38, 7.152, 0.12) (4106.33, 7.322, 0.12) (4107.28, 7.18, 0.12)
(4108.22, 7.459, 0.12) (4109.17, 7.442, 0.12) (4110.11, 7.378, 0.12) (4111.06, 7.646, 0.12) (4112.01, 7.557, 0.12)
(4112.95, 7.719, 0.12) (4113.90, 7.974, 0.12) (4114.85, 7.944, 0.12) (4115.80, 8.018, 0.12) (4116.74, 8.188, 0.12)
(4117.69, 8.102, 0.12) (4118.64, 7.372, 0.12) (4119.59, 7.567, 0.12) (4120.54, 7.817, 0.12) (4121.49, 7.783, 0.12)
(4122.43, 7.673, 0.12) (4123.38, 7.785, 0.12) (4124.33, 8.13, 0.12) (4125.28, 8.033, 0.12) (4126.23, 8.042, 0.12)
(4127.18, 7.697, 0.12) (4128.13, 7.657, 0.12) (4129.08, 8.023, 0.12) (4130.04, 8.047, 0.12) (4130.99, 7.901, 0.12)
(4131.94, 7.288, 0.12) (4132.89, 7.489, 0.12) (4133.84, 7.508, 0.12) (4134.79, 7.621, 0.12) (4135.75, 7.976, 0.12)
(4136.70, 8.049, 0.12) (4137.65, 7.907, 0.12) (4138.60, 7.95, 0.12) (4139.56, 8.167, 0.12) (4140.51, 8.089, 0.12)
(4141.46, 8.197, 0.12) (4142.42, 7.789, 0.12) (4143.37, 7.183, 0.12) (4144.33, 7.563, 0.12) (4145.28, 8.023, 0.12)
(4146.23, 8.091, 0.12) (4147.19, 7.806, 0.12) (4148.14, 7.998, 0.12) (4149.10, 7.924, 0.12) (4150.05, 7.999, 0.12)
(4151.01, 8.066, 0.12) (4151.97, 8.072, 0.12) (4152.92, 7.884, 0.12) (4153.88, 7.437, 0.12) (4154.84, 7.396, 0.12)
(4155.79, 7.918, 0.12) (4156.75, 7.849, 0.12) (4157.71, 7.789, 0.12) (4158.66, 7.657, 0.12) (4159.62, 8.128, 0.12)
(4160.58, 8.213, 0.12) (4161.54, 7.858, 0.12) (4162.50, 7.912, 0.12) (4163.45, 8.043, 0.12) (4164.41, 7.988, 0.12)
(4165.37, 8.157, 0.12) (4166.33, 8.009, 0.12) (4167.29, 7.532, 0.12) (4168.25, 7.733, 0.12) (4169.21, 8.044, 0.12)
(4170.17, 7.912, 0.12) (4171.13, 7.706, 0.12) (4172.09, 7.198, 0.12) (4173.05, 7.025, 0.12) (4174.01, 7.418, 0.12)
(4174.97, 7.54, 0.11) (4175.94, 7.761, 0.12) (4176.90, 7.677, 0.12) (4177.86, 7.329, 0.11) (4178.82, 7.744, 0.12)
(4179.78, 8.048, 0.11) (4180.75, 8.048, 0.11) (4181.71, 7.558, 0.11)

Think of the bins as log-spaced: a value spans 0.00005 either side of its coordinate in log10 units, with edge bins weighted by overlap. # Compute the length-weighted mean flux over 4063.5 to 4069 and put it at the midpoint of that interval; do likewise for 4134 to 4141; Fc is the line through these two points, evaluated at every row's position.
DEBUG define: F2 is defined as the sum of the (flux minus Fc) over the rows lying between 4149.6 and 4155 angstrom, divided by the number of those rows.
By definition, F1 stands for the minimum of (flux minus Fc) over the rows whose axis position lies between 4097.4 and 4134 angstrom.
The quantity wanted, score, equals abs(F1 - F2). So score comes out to 3.3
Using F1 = -3.5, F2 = -0.24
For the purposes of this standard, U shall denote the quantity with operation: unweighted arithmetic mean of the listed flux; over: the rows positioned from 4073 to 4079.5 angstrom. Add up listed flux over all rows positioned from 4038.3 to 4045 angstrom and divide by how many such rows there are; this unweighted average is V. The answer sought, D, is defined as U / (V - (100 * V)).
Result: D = -0.0096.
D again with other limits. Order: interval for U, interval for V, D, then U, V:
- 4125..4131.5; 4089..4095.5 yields -0.0101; 7.91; 7.90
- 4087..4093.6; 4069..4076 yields -0.0106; 7.98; 7.62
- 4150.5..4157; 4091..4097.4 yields -0.0103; 7.80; 7.67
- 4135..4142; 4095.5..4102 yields -0.0130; 8.05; 6.28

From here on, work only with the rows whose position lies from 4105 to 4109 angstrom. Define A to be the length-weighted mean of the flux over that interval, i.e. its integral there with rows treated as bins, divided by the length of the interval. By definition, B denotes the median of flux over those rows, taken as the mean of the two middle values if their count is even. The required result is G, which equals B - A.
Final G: -0.03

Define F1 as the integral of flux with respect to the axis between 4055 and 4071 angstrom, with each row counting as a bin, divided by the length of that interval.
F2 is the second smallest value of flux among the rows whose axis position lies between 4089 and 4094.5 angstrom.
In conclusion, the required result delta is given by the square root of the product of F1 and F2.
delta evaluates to 7.7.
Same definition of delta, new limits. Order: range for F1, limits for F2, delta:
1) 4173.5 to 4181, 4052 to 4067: 7.3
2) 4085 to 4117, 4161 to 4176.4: 7.2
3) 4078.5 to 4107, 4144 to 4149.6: 7.5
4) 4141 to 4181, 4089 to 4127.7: 6.0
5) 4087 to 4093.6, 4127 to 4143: 7.7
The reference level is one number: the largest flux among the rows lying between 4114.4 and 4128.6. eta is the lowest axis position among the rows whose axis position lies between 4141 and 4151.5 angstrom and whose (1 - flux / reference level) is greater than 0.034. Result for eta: 4142.42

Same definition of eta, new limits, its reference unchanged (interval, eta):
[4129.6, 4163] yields 4130.99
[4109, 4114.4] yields 4109.17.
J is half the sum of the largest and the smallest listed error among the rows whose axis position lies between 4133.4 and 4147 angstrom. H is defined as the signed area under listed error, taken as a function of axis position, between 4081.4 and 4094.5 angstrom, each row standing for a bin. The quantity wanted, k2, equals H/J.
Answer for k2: 13.4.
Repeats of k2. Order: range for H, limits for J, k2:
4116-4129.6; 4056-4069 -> 13.1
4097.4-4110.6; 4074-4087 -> 12.4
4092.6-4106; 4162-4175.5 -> 13.7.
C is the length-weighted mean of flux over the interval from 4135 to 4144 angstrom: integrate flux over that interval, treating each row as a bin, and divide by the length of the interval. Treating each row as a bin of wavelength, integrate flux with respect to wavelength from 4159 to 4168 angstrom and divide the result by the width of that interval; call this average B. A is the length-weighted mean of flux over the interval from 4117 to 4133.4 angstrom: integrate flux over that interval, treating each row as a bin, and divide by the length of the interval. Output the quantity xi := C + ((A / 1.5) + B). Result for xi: 21.1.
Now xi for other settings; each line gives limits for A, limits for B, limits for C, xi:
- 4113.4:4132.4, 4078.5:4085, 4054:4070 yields 20.4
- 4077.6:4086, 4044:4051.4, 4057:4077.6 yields 20.1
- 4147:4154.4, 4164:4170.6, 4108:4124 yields 20.9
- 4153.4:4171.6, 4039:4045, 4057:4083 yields 20.5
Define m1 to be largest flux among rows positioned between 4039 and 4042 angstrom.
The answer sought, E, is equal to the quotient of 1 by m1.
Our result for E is 0.124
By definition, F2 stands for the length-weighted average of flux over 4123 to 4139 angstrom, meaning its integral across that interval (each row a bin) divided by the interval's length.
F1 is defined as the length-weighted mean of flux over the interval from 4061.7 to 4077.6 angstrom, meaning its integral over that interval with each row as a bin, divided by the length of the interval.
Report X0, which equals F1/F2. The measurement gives 0.95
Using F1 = 7.5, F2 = 7.83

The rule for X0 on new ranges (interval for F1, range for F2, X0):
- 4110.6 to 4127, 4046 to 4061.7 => 1.01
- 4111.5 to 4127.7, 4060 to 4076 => 1.04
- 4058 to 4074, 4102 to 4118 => 1.03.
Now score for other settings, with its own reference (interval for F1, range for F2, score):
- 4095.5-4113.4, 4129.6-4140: 3.4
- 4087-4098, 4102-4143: 0.3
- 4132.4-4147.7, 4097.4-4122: 0.1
